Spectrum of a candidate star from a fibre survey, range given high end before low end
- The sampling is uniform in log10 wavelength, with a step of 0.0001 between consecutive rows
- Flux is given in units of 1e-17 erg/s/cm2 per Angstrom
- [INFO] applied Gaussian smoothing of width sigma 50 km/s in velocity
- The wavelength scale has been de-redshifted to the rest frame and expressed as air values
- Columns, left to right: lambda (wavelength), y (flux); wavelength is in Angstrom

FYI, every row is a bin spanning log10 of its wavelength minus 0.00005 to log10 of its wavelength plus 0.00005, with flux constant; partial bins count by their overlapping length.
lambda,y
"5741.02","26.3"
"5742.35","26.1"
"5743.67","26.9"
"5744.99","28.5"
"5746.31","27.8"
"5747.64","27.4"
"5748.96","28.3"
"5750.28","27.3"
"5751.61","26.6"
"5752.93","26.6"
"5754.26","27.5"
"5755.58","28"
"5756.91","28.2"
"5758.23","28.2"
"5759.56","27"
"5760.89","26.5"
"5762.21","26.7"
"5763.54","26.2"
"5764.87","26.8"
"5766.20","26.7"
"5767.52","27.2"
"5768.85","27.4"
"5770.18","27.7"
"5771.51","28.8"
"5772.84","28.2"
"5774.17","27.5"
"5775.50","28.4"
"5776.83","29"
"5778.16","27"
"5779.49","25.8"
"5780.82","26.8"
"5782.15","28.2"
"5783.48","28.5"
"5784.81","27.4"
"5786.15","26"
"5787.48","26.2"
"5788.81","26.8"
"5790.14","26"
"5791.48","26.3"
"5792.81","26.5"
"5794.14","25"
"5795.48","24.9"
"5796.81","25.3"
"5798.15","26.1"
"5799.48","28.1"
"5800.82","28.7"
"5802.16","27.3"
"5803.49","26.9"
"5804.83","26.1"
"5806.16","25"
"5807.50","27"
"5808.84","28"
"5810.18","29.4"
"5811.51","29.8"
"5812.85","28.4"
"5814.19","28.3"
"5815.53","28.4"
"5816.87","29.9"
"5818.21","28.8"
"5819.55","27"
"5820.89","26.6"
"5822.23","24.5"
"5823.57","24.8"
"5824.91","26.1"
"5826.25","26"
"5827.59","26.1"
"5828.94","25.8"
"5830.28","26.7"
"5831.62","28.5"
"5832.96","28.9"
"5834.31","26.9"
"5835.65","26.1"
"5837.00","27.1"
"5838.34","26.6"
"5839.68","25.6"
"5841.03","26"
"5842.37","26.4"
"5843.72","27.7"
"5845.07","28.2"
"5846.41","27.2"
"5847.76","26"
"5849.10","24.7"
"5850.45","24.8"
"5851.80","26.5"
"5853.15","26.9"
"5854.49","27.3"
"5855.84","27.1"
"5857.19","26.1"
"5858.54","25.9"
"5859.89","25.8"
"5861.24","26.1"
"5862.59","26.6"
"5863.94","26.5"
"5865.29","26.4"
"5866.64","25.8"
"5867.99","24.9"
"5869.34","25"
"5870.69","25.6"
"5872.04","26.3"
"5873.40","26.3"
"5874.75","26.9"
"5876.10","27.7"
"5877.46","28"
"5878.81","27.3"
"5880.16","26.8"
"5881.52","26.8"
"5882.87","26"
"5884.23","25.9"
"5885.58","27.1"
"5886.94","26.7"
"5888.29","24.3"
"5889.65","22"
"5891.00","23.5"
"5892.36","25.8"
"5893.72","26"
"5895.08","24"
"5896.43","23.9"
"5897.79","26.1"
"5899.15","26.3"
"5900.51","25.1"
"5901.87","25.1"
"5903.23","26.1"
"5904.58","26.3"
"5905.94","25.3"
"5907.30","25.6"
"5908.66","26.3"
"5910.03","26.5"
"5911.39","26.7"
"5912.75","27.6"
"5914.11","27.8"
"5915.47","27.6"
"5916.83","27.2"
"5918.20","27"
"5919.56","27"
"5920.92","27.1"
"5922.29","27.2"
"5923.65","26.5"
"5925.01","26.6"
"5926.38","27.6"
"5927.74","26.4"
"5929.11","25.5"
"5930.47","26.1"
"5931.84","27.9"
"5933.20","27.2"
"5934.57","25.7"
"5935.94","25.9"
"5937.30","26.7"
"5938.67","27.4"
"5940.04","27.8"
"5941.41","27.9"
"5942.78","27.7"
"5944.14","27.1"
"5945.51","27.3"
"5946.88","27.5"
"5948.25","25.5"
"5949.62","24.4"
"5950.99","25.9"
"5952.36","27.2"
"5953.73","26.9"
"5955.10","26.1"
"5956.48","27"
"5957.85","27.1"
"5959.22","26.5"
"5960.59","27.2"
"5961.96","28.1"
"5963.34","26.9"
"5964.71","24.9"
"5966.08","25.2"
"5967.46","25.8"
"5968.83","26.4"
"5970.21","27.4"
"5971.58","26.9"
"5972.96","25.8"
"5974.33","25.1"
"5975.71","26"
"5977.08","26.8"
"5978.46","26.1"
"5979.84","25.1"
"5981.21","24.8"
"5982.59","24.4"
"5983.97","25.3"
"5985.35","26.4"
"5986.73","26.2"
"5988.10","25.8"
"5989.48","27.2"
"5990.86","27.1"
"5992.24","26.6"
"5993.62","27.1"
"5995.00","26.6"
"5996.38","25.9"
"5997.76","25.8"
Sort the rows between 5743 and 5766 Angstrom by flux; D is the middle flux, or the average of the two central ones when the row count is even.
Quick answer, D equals 27.3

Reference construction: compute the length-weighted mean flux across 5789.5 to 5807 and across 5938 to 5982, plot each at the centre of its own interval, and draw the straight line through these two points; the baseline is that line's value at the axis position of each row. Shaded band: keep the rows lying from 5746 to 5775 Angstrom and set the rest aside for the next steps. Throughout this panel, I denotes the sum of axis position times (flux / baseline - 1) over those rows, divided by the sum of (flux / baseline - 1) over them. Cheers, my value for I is 5760.4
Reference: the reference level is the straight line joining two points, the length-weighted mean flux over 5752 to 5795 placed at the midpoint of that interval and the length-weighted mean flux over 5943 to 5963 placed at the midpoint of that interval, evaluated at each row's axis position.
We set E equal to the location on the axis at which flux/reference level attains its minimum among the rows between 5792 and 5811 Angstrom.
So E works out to 5795.48 Angstrom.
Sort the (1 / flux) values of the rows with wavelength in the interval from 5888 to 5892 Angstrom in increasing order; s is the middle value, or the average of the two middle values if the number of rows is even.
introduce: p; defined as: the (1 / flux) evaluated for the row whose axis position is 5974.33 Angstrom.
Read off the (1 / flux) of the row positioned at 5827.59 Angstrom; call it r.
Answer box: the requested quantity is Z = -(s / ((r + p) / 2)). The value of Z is -1.089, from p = 0.0398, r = 0.0383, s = 0.0426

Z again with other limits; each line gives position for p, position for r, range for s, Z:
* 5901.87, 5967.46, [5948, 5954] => -0.982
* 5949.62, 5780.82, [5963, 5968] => -1.002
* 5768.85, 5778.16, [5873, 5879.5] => -0.996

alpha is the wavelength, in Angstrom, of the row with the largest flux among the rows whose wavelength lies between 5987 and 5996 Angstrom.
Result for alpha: 5989.48 Angstrom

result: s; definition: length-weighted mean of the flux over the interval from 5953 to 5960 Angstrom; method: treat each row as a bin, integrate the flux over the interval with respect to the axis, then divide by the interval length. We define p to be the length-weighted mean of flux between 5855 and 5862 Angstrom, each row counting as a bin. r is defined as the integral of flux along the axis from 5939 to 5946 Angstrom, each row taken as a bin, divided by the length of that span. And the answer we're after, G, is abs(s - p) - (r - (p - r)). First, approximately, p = 26.2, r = 27.6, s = 26.7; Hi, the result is -28.4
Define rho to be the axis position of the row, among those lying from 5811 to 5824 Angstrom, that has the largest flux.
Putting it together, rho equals 5816.87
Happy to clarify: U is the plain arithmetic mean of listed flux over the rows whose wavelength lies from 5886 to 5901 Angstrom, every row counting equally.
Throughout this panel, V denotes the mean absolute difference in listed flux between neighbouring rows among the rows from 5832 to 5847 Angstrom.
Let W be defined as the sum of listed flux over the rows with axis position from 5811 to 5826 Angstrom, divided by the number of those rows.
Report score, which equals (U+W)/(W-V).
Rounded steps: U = 24.9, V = 0.89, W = 27.5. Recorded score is 1.97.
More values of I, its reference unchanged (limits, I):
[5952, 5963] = 5958.6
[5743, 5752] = 5747.2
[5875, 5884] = 5877.4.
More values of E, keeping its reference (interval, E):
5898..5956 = 5949.62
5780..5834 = 5822.23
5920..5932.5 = 5929.11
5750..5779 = 5763.54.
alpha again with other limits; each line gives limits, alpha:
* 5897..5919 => 5914.11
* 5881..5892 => 5885.58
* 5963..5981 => 5970.21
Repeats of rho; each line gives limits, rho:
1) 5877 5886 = 5877.46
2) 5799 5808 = 5800.82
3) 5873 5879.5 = 5877.46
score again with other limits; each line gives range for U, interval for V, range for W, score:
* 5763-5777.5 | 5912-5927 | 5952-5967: 2.06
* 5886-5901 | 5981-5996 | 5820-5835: 1.99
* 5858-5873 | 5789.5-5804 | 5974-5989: 2.07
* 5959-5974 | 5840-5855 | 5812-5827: 2.04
